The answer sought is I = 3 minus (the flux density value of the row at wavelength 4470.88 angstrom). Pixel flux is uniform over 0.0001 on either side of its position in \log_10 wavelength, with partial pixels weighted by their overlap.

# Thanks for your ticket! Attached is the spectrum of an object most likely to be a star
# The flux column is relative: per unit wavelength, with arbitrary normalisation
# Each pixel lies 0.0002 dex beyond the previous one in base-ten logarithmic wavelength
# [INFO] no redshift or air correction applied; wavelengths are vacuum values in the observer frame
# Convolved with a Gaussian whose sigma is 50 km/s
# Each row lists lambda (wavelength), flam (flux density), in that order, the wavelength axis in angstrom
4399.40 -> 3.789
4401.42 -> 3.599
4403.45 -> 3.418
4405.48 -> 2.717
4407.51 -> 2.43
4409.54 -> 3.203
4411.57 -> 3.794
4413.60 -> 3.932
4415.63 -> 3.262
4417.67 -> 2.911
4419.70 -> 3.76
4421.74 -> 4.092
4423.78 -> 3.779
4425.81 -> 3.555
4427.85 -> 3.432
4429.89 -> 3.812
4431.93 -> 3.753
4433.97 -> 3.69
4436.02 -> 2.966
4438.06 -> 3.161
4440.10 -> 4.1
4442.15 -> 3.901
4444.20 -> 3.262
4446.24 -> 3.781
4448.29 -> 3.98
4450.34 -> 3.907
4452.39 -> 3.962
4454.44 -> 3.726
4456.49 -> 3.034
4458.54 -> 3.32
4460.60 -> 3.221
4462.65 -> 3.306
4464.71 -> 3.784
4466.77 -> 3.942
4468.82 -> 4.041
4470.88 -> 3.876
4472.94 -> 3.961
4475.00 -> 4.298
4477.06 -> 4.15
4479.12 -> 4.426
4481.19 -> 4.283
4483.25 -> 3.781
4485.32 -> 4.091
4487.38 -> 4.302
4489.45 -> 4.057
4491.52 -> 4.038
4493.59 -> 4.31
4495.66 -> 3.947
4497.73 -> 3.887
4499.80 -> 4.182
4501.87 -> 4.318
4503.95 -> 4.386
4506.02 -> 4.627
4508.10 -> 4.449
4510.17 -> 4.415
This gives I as -0.88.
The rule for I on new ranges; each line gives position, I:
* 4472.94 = -0.96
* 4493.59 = -1.31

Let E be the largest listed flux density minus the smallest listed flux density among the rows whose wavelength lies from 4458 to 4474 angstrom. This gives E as 0.82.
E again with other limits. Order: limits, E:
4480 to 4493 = 0.52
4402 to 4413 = 1.36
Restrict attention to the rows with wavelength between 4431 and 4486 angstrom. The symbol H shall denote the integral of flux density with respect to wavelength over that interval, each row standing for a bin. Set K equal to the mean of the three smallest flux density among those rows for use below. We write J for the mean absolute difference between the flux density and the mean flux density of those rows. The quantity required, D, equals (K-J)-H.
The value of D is -204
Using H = 207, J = 0.31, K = 3.1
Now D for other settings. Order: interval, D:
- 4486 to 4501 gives -58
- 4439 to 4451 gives -42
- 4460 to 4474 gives -49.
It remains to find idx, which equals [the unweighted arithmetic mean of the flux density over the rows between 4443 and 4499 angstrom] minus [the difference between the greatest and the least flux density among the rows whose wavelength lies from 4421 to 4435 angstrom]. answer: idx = 3.22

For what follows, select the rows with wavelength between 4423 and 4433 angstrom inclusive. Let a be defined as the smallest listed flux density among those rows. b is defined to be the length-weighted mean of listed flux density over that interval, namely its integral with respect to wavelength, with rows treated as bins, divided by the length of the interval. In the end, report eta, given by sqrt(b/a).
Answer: 1.03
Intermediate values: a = 3.432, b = 3.67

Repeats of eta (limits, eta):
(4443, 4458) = 1.10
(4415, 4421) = 1.07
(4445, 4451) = 1.01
